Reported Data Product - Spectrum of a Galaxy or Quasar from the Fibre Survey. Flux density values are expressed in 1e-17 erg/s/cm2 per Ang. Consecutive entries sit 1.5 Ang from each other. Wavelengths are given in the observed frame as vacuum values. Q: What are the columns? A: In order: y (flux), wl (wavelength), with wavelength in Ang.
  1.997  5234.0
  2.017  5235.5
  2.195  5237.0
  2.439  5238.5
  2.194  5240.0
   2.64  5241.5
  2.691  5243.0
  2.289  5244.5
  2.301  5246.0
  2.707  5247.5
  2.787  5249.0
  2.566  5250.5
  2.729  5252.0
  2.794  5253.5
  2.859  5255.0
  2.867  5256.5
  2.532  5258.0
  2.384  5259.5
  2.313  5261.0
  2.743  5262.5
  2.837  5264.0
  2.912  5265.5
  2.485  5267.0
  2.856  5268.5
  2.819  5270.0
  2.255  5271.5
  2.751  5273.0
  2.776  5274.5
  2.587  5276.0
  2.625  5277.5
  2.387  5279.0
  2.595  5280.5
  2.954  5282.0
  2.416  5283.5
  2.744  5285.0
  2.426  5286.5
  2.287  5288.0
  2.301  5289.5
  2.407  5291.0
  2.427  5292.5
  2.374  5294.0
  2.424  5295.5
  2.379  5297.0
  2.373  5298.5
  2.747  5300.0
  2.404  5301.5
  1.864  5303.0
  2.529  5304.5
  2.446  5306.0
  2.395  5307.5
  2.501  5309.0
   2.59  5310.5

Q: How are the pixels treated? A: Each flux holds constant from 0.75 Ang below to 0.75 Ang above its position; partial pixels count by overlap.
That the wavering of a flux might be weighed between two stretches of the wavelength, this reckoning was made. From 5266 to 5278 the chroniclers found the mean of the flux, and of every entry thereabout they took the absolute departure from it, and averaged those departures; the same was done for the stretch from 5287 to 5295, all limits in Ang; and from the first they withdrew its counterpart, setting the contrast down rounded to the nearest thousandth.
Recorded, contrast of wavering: 0.104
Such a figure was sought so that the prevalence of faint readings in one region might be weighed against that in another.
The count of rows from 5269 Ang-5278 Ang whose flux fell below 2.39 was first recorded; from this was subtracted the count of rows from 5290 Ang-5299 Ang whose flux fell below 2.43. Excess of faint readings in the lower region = -5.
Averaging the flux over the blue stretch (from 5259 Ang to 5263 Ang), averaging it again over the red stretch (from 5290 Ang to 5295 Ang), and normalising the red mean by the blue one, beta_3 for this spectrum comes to 0.97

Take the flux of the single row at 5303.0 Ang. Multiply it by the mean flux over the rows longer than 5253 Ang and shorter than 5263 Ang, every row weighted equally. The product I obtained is 4.9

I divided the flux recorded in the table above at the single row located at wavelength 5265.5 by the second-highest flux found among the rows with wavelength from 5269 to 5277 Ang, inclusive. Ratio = 1.05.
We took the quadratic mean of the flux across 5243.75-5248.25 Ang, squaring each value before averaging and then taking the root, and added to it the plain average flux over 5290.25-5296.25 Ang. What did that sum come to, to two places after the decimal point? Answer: 4.85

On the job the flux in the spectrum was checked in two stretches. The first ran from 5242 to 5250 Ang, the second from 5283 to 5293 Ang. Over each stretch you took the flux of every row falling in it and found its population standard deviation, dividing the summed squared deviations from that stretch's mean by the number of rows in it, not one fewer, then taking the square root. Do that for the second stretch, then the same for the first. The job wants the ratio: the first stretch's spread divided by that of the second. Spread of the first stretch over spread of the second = 1.5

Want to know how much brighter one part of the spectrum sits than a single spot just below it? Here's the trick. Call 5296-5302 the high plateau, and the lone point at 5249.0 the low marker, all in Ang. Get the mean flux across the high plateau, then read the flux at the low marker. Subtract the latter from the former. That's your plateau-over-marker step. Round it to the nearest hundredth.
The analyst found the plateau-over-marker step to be -0.31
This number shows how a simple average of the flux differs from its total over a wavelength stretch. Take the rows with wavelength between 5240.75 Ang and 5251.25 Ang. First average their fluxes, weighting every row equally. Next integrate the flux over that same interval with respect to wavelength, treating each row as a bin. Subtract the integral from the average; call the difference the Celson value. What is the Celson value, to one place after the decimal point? -24.4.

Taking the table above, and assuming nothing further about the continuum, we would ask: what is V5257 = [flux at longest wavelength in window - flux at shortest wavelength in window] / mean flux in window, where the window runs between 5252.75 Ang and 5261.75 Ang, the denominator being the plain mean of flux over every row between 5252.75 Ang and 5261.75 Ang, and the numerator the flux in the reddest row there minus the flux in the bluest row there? -0.18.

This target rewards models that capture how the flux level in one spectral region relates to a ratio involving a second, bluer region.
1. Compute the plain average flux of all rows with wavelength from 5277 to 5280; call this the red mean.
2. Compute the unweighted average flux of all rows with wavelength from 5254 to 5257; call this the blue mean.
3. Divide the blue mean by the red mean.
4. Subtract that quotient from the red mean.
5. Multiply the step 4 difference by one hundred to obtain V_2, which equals 136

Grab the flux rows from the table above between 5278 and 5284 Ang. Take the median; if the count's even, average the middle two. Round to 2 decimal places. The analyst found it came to 2.51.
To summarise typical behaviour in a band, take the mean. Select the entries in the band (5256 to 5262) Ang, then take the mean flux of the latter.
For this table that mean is 2.52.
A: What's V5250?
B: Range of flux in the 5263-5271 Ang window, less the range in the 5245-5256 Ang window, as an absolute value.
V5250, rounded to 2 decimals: 0.13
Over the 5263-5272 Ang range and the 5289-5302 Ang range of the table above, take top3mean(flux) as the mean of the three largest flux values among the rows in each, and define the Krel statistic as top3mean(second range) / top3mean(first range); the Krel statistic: 0.88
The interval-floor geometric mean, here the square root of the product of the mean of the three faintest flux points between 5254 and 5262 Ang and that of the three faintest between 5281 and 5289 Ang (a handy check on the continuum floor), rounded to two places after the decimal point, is 2.39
